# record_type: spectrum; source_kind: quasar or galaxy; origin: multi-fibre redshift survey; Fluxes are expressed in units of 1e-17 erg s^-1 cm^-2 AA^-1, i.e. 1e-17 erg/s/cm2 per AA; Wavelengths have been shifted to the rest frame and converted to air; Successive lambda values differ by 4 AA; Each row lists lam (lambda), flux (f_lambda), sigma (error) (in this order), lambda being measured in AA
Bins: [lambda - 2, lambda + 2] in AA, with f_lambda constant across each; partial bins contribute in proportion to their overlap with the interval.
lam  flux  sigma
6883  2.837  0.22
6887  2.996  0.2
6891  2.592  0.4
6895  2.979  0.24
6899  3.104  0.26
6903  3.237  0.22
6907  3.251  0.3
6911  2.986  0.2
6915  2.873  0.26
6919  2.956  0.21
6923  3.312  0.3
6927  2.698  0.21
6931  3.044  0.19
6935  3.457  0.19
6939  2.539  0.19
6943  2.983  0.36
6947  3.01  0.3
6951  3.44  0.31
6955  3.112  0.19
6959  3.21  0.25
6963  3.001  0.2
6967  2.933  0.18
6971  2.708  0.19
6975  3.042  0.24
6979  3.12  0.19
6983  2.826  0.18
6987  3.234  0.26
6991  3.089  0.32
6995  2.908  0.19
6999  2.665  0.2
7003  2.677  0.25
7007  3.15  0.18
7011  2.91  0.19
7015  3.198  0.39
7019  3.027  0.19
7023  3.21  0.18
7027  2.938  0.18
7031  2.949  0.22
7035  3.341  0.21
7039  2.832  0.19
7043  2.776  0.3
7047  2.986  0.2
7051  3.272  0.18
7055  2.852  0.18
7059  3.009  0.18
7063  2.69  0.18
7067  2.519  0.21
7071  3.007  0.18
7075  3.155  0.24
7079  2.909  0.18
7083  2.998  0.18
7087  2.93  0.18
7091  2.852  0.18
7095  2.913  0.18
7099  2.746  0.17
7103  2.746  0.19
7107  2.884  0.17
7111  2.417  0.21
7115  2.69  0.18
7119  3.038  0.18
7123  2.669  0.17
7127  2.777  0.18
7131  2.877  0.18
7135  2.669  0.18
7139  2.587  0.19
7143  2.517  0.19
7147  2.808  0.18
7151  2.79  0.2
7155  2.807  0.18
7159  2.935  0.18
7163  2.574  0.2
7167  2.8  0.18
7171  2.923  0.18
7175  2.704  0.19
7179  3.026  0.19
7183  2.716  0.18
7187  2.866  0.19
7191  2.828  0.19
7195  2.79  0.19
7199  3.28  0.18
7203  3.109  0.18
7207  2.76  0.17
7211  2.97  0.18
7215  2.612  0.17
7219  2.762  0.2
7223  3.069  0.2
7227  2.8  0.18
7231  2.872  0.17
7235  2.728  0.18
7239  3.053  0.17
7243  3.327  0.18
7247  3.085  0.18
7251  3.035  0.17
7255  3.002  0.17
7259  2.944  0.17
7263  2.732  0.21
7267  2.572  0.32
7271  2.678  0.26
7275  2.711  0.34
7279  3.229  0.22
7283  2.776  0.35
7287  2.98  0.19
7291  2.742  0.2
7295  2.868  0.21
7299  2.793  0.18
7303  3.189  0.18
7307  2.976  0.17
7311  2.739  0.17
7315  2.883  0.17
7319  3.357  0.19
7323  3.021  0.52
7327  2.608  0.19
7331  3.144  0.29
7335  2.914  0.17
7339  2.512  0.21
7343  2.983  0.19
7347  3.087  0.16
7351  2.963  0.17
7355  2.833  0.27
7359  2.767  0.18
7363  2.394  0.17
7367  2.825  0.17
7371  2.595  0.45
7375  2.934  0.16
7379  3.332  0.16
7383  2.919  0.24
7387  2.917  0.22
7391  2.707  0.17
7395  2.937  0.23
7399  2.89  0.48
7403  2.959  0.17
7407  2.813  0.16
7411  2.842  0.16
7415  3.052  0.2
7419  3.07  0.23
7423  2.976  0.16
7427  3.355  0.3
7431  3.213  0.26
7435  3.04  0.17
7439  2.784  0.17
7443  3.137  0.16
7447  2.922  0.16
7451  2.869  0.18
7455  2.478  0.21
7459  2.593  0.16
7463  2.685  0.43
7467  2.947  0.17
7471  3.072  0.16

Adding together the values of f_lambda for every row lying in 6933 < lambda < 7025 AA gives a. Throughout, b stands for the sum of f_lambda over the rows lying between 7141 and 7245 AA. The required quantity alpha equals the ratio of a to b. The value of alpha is 0.9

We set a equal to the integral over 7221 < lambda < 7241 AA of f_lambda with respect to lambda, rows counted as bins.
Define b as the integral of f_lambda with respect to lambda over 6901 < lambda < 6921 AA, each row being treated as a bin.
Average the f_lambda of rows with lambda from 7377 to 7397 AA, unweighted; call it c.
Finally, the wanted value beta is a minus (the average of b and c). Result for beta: 26.0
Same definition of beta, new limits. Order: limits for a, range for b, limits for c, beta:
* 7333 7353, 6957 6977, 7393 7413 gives 26.6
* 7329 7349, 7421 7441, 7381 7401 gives 26.4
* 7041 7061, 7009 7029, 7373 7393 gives 27.5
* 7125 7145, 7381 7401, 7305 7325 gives 23.5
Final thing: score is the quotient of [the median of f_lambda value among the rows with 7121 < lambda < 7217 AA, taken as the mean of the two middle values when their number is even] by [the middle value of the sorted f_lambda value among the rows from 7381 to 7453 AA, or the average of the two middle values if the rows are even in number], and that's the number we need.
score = 0.95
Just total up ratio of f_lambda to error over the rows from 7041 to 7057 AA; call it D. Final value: 58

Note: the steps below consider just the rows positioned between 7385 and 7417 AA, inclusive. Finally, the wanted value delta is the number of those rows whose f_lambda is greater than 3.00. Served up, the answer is 1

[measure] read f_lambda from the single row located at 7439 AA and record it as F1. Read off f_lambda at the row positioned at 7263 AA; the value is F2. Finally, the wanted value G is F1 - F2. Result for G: 0.05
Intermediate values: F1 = 2.784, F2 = 2.732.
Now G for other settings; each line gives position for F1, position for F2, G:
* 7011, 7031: -0.04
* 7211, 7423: -0.01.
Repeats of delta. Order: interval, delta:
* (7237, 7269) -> 5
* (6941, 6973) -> 5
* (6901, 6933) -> 4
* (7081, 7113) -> 0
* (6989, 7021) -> 4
